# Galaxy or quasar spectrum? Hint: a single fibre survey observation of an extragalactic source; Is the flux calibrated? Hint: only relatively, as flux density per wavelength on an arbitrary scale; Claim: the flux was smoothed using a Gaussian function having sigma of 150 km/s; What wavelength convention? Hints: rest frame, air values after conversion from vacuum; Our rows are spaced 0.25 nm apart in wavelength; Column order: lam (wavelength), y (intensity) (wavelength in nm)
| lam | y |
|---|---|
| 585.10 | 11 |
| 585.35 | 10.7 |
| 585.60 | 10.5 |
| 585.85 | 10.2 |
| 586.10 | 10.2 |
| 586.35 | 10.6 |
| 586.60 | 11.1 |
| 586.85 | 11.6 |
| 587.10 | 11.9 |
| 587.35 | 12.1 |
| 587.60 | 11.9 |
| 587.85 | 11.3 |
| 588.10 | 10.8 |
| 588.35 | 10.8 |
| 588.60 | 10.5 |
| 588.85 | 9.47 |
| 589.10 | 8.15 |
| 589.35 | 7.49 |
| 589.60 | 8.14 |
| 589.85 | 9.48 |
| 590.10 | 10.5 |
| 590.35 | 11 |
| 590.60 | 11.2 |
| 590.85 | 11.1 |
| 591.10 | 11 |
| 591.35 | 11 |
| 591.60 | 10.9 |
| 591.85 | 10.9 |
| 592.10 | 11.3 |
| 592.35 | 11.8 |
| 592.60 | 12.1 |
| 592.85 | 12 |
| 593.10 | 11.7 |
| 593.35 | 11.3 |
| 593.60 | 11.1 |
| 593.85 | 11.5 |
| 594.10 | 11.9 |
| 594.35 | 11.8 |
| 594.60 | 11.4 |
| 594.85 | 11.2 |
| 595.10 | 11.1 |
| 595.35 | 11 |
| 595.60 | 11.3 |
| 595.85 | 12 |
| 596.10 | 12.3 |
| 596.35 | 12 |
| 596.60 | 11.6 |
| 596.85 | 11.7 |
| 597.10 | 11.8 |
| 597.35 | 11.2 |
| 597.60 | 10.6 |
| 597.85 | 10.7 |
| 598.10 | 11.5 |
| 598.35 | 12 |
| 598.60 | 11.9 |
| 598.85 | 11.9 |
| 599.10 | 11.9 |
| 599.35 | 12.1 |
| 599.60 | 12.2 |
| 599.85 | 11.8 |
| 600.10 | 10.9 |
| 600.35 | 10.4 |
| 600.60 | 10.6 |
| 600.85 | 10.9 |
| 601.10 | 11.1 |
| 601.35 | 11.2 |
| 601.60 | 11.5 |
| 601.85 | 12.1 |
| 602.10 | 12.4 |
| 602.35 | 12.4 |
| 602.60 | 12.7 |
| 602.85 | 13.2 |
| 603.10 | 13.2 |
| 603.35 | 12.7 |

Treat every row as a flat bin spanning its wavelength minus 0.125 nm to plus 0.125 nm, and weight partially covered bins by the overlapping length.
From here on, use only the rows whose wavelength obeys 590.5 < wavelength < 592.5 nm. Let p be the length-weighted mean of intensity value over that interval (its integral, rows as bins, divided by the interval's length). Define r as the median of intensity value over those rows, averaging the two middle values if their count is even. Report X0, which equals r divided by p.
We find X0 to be 0.99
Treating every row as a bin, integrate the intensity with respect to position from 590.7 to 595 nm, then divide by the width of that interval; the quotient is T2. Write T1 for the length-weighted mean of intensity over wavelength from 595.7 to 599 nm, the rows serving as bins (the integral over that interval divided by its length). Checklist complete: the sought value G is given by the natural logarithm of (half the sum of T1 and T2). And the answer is 2.44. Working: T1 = 11.6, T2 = 11.4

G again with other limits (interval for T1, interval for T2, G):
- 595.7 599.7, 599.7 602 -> 2.44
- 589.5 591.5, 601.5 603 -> 2.44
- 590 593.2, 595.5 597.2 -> 2.45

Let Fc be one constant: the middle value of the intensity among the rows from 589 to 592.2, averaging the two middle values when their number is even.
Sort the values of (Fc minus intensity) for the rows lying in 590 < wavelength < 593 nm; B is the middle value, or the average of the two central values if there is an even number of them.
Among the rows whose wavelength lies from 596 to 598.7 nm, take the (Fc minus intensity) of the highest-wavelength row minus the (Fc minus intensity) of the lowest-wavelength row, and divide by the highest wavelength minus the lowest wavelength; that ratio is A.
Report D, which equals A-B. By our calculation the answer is 0.3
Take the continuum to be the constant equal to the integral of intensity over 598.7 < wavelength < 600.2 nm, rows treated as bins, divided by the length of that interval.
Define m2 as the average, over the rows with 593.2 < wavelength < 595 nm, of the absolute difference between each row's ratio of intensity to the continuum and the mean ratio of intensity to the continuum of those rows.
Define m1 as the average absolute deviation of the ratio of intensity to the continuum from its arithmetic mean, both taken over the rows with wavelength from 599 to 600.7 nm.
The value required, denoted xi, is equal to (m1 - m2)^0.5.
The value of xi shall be 0.191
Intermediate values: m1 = 0.057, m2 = 0.020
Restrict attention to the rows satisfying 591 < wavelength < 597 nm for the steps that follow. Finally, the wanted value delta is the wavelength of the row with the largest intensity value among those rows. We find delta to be 596.10 nm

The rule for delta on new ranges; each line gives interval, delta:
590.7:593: 592.60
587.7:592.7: 592.60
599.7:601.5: 599.85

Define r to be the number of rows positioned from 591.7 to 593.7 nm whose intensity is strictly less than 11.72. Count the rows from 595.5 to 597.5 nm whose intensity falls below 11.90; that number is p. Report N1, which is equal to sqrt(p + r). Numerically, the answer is 3.16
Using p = 5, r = 5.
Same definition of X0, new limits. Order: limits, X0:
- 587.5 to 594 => 1.03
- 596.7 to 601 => 1.02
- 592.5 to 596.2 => 0.99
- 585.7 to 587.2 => 0.99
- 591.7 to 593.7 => 1.00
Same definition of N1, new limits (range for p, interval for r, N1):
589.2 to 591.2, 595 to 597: 3.61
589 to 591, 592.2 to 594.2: 3.46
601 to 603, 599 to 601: 2.65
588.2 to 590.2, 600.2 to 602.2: 3.74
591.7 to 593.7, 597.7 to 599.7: 2.83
